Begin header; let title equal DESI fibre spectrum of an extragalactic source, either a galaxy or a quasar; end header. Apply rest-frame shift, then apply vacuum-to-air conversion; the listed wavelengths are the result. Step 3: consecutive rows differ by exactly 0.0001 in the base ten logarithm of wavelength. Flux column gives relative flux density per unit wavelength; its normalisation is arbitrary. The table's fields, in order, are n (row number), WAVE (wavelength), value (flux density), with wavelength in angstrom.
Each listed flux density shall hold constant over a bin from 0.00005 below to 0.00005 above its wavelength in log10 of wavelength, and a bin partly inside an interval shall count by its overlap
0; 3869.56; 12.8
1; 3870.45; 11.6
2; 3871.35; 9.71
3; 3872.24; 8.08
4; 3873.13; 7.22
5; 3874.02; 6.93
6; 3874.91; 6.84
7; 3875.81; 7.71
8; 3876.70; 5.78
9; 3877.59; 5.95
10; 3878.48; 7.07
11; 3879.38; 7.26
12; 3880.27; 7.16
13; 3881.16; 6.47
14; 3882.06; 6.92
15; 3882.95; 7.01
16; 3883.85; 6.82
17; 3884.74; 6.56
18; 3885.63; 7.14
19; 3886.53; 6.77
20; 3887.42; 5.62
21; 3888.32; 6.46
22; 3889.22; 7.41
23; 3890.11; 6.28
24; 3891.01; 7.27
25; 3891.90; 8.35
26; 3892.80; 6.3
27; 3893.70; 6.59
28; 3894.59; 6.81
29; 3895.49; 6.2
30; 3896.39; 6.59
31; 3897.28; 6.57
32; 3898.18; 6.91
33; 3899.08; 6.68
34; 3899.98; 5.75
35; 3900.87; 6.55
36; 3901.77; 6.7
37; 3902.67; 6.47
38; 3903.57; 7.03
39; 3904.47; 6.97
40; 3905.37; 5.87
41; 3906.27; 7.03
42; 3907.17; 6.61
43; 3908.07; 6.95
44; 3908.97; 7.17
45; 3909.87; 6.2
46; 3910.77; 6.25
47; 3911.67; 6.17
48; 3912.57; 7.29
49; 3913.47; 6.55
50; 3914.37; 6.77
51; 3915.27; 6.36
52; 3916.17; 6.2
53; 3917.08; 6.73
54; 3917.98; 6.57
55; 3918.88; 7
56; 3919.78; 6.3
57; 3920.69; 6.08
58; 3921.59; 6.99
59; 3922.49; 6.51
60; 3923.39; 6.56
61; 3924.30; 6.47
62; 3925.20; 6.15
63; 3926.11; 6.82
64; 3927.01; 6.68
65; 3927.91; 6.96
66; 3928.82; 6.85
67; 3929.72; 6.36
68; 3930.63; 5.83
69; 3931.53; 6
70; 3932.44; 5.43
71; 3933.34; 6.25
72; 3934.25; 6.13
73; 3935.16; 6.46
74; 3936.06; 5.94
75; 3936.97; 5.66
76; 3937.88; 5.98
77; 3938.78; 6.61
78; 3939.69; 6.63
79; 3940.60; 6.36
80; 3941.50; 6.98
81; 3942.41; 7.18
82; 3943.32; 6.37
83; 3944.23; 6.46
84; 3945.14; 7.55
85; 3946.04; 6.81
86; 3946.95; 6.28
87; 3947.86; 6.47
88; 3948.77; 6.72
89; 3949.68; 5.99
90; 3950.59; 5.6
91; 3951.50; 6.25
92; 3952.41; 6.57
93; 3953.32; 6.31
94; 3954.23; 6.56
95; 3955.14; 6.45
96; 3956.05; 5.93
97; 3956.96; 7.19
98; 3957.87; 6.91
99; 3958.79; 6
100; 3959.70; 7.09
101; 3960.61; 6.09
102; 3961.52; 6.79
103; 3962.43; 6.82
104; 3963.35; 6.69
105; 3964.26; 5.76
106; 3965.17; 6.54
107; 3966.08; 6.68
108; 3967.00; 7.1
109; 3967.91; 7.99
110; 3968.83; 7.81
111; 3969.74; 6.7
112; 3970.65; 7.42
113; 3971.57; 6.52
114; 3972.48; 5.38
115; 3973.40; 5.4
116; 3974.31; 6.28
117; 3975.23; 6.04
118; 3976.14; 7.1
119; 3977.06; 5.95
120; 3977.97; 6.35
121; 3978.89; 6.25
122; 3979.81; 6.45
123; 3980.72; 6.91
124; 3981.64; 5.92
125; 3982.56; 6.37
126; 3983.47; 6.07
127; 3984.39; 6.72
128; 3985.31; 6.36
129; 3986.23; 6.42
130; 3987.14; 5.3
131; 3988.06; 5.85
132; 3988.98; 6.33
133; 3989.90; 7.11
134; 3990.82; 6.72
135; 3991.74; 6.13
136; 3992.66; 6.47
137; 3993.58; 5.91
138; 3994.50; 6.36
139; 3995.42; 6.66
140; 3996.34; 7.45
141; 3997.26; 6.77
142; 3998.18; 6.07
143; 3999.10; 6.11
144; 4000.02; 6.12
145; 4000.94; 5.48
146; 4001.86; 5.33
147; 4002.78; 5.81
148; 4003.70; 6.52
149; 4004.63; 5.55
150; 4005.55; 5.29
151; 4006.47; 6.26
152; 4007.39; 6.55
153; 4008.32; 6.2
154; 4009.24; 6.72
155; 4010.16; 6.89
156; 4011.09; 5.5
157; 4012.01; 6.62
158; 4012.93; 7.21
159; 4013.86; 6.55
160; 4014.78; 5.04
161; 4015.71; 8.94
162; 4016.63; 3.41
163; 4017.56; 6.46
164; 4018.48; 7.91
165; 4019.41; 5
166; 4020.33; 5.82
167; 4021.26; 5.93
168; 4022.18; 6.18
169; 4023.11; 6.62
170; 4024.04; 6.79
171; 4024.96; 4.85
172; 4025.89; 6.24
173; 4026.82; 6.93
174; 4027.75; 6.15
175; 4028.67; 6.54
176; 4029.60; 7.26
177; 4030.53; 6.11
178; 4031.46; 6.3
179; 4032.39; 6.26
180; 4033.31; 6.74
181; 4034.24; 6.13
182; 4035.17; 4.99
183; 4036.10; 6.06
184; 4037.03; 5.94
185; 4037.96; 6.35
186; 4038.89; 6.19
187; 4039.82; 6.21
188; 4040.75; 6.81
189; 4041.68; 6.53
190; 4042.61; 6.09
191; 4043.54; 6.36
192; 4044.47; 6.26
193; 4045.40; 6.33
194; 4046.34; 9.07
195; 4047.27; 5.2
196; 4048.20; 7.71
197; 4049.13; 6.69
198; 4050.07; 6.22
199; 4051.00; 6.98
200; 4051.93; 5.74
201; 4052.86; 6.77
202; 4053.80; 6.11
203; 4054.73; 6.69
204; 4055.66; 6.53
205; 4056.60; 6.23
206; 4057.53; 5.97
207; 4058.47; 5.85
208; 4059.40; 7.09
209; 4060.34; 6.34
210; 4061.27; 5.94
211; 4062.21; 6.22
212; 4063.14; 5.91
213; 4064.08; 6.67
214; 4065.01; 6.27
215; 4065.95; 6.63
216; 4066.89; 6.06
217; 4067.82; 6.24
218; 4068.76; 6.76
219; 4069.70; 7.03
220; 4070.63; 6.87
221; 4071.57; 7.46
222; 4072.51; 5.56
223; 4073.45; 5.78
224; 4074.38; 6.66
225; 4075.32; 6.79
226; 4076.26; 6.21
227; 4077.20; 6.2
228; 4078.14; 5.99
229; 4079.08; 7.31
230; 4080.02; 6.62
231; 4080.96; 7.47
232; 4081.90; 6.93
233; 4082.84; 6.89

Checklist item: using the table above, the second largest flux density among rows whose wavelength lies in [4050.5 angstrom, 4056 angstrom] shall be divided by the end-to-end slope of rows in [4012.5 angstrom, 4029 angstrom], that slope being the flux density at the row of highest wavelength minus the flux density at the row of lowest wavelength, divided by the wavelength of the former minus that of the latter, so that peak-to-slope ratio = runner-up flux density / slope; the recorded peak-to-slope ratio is -159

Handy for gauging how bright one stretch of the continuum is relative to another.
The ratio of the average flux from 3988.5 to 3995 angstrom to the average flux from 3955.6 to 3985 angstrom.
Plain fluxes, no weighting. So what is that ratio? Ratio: 0.98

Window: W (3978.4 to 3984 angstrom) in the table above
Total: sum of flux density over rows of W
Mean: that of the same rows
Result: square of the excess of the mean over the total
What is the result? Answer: 1001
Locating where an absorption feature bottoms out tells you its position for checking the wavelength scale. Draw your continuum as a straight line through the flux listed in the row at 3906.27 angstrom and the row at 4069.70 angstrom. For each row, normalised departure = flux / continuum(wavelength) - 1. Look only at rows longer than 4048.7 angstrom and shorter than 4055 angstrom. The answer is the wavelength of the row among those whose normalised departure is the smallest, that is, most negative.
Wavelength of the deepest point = 4051.93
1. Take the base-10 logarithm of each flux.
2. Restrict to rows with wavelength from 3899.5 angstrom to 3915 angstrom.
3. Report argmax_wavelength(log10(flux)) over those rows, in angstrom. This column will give 3912.57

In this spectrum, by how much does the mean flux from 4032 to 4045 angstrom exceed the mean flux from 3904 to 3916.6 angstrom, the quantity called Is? -0.4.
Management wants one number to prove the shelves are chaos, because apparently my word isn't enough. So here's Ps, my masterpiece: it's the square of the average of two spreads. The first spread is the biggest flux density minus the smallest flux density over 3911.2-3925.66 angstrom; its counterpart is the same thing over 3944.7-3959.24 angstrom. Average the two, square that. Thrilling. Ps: 2.5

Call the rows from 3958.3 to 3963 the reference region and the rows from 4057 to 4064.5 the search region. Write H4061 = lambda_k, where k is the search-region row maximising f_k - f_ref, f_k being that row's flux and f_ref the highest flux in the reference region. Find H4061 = 4059.40 angstrom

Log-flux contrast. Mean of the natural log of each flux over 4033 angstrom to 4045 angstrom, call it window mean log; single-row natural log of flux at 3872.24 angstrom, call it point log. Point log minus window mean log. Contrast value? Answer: 0.27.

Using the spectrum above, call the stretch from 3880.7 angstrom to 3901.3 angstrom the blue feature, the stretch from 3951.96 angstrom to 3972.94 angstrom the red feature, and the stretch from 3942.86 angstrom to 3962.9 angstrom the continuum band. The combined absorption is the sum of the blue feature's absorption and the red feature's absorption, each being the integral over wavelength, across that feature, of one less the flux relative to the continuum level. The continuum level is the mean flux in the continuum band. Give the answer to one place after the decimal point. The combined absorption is -1.1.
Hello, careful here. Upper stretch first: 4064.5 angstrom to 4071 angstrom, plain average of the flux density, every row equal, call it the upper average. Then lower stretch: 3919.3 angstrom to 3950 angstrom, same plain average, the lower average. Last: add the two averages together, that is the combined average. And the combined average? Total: 13.0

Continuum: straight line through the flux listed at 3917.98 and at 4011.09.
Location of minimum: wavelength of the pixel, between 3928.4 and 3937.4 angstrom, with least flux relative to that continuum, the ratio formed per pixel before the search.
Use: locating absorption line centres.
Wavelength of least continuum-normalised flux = 3932.44 angstrom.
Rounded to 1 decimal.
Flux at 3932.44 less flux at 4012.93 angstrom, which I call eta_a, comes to -1.8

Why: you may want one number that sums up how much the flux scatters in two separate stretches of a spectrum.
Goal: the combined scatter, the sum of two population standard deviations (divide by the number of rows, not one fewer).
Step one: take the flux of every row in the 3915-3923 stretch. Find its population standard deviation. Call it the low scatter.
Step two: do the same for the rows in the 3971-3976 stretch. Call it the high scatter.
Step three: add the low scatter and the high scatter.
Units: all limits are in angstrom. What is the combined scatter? 0.77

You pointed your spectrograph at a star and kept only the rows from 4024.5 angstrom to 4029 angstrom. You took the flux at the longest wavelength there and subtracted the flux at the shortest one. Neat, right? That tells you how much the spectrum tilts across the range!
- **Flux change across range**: 1.69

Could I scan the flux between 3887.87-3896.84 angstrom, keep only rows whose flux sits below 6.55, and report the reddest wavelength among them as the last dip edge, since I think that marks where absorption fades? 3895.49 angstrom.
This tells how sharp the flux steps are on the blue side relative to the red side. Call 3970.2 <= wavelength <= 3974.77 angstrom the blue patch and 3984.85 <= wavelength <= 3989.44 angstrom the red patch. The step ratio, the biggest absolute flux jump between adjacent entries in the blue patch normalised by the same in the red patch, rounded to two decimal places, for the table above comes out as 1.02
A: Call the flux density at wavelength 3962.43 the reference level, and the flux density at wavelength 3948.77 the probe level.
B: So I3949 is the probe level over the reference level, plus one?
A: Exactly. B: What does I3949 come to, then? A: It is 1.99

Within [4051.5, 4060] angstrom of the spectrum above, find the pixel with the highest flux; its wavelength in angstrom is 4059.40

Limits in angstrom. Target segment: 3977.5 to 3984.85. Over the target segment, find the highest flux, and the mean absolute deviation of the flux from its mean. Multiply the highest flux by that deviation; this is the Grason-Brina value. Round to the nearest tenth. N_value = 1.6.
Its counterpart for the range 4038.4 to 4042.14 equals 1.6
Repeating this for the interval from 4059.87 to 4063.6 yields 1.1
